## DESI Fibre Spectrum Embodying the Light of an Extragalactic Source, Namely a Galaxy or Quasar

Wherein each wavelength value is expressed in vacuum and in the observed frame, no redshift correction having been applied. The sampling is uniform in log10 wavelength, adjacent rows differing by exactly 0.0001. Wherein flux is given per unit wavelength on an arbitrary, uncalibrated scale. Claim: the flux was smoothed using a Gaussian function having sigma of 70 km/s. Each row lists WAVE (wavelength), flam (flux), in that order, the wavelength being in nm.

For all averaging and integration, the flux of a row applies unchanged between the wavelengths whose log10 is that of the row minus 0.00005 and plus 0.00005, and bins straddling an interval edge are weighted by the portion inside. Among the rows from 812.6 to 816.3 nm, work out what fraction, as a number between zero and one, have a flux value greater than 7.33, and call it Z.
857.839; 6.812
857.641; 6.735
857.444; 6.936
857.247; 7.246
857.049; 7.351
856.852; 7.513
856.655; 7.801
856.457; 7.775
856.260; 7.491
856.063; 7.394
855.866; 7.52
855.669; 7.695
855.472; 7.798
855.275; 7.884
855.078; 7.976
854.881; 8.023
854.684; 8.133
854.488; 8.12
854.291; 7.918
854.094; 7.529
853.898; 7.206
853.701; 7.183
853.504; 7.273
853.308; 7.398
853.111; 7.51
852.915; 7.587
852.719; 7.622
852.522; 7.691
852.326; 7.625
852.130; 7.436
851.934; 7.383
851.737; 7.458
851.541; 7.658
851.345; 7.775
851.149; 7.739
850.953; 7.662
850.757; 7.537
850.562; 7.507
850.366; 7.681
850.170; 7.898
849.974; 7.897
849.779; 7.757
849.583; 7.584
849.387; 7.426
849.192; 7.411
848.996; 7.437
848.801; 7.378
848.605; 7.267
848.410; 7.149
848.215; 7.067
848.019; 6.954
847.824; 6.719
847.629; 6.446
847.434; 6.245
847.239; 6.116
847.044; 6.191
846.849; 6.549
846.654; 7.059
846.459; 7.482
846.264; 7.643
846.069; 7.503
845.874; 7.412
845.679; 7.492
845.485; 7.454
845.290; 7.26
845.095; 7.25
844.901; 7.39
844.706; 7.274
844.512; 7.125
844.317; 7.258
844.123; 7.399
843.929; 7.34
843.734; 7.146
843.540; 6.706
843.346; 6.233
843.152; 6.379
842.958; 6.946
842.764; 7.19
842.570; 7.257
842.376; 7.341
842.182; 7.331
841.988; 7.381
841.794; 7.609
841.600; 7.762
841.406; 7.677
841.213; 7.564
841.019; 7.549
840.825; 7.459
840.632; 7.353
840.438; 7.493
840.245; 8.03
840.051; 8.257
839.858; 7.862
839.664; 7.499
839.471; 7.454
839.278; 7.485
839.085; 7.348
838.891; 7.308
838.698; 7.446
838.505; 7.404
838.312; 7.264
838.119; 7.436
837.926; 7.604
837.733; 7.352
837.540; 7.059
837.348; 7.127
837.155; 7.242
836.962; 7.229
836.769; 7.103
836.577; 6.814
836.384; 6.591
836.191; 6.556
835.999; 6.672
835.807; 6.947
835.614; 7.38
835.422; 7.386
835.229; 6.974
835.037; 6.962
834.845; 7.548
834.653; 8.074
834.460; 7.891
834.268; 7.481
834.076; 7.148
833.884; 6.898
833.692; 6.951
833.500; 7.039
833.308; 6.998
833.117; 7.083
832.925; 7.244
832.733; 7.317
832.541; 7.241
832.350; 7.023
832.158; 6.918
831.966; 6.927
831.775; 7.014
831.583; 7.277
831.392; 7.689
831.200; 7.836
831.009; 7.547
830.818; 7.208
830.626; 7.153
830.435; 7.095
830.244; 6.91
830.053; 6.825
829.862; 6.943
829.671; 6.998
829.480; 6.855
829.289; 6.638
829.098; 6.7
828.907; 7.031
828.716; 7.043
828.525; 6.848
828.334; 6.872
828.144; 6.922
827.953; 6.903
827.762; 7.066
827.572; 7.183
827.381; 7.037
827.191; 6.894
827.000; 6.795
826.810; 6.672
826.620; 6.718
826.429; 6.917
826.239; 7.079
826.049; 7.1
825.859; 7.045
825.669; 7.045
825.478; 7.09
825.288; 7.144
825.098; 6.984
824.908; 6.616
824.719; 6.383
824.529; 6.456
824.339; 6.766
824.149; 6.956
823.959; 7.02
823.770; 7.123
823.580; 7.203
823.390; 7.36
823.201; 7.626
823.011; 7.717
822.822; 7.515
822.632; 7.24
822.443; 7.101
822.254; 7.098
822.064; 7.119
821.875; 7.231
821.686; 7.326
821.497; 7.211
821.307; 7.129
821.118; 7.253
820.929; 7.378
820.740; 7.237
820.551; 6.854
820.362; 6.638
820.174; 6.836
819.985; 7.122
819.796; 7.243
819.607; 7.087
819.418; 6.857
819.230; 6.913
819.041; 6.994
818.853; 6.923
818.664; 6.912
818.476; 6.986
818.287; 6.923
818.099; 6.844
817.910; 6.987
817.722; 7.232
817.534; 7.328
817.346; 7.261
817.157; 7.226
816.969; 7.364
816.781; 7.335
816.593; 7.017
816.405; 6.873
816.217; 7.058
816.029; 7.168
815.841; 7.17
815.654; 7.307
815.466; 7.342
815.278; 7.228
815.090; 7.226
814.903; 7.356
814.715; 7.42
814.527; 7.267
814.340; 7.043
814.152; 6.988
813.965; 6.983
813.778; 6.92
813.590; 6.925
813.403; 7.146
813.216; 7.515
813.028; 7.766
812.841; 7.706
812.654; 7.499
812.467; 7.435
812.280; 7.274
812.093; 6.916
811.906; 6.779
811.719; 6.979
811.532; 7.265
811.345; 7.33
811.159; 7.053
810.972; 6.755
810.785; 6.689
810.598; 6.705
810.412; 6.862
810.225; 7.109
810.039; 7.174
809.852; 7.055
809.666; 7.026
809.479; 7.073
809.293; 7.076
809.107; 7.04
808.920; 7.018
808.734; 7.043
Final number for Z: 0.35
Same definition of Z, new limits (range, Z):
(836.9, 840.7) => 0.70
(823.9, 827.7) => 0.00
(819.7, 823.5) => 0.25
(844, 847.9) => 0.40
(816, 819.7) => 0.10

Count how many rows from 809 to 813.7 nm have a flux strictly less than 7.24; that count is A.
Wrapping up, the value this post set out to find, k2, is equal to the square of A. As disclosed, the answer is 289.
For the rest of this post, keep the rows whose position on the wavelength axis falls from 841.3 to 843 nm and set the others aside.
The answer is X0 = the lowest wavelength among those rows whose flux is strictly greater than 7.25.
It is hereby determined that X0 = 841.406 nm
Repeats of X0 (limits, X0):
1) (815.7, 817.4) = 816.781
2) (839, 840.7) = 839.085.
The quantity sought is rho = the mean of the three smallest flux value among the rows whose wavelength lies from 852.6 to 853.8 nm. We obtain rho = 7.28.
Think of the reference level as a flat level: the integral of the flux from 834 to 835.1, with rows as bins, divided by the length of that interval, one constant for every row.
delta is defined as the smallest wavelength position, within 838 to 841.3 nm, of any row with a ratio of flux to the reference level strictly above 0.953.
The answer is 838.119 nm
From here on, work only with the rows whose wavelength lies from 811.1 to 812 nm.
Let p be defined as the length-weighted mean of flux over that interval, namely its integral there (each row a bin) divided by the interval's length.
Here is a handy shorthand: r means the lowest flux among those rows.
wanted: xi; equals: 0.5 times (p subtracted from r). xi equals -0.15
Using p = 7.09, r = 6.779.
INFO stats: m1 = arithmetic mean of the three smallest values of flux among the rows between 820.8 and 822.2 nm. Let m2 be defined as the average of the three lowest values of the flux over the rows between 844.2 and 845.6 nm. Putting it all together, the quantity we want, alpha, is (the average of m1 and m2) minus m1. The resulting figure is 0.0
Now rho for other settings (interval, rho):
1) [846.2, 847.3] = 6.29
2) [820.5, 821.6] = 7.06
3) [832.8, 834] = 6.95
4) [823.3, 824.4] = 6.91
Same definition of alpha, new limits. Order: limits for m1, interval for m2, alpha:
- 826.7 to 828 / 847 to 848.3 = -0.3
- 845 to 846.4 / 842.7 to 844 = -0.4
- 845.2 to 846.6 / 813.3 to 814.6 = -0.2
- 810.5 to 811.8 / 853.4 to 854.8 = 0.3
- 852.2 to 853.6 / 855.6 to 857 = 0.0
